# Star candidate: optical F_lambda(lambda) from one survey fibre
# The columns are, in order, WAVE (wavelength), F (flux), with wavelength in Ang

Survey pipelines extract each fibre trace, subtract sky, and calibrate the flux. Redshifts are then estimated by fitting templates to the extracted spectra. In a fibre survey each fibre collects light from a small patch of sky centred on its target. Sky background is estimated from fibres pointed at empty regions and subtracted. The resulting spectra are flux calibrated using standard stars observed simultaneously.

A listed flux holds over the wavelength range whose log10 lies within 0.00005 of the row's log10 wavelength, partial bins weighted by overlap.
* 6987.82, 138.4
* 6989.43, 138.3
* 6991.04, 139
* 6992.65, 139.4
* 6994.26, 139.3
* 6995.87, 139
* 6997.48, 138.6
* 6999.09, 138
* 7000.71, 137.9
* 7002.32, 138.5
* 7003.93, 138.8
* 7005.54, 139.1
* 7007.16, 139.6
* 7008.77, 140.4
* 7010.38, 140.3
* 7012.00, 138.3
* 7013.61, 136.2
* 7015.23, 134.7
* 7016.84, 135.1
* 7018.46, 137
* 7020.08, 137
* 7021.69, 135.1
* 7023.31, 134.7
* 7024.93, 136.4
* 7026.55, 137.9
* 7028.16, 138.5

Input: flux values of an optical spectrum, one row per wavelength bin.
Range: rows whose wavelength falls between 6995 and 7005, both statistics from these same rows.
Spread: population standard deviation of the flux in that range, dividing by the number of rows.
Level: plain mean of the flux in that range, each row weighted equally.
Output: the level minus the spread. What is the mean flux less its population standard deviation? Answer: 138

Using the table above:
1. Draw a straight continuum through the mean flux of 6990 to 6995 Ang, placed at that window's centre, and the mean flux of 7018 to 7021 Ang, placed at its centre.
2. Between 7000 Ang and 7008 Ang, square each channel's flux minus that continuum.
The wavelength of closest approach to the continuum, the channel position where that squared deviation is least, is 7002.32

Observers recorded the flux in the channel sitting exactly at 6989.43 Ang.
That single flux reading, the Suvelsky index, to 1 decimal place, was 138.3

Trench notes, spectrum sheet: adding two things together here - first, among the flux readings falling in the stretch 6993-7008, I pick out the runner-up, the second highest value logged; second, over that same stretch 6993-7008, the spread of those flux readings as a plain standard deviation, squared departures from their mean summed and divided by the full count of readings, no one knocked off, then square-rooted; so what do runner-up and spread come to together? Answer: 139.8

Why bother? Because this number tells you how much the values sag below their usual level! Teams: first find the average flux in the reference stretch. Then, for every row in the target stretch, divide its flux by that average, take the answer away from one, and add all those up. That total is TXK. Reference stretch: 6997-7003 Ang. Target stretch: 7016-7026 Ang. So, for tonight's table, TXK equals 0.10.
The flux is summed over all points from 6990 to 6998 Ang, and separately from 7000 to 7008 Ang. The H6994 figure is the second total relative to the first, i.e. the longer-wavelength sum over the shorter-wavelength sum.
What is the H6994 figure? 0.998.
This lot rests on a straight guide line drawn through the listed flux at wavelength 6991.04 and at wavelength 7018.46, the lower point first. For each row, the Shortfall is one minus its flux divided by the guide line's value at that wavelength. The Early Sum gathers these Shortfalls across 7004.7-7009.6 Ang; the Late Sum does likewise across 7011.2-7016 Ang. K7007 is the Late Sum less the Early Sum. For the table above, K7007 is 0.06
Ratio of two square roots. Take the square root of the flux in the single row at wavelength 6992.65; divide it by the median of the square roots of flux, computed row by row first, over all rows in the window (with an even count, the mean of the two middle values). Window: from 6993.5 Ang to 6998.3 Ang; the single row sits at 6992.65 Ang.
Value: 1.00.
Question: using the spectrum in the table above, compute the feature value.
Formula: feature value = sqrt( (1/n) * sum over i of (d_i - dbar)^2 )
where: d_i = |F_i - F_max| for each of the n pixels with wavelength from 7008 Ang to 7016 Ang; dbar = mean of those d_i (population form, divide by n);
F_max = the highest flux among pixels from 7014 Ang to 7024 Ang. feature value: 1.0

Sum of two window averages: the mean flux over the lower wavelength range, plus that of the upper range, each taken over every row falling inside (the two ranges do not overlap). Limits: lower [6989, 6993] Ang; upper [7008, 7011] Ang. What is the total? 279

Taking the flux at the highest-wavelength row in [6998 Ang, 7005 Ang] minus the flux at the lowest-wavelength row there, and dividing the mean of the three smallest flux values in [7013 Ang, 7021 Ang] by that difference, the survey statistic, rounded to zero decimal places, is 169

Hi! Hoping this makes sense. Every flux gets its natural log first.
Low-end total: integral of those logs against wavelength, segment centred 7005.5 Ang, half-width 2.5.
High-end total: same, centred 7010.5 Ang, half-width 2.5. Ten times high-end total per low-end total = 10.0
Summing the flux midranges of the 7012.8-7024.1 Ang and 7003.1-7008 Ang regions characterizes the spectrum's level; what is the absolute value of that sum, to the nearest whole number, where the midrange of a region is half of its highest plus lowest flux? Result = 275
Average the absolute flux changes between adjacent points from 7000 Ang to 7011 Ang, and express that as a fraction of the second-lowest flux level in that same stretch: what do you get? 0.0031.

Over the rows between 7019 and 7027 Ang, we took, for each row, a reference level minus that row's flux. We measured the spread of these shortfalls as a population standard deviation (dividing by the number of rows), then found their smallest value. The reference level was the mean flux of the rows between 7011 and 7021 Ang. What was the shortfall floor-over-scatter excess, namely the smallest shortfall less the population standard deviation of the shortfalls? -2.7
